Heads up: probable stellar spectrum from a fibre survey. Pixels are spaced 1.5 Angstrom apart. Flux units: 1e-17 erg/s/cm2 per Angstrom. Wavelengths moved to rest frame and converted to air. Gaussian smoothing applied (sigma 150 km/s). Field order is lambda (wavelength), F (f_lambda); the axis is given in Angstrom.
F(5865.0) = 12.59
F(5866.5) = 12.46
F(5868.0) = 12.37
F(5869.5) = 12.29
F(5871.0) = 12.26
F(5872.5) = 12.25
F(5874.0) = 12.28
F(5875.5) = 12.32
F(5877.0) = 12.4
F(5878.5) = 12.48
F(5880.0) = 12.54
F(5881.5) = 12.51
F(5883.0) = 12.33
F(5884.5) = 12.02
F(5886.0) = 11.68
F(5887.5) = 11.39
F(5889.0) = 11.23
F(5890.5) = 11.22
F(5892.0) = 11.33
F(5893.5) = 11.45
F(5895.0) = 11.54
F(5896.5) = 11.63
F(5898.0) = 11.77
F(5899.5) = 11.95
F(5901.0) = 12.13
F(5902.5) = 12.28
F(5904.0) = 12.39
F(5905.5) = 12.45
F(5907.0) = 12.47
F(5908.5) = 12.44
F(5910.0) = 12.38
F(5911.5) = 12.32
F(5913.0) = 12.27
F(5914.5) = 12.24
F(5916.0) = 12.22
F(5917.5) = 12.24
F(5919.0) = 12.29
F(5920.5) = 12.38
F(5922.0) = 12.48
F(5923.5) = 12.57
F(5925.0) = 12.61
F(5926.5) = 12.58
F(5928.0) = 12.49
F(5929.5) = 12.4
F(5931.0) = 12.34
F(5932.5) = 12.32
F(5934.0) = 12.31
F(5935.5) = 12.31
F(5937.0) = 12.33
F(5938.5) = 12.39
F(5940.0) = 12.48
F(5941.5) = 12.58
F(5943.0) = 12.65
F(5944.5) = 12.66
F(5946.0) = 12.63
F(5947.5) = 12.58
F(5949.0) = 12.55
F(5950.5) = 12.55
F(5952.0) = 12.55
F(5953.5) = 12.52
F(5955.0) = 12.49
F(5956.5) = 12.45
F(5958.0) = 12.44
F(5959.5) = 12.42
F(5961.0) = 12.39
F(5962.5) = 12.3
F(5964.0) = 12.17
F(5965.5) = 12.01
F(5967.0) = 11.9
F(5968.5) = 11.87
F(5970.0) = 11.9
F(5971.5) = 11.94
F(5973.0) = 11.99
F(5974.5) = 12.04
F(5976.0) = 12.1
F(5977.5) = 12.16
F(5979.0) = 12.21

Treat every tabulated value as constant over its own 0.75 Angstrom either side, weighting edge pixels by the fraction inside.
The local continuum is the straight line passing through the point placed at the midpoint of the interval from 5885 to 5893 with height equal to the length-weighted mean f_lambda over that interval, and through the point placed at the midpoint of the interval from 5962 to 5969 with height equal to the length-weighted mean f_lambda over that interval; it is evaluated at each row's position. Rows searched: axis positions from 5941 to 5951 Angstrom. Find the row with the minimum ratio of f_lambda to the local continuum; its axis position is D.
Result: 5950.5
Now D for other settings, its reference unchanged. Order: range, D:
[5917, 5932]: 5931.0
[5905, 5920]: 5916.0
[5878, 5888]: 5887.5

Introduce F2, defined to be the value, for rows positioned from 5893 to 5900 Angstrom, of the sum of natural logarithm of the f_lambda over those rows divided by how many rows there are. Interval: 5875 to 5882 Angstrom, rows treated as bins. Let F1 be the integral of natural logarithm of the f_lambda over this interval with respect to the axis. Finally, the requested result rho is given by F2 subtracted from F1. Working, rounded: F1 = 17.7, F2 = 2.46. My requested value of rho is 15.2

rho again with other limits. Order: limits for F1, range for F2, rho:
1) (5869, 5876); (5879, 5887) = 15.1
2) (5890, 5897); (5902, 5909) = 14.5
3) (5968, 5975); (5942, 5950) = 14.8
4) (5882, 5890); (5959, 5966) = 17.2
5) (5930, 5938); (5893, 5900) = 17.6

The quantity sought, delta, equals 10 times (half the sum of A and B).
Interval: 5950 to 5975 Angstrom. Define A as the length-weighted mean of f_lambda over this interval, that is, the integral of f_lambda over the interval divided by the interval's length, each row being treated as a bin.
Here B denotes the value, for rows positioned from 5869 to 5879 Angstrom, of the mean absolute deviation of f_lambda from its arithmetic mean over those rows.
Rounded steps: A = 12.2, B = 0.07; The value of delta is 61.5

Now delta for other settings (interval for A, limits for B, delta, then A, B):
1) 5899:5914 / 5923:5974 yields 62.5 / 12.3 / 0.19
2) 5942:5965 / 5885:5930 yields 64.3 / 12.5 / 0.38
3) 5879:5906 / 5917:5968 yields 60.1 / 11.9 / 0.13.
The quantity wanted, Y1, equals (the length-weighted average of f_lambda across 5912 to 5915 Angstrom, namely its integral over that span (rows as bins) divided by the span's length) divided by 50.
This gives 0.245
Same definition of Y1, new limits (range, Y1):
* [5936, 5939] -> 0.247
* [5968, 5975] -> 0.239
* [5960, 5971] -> 0.242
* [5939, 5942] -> 0.250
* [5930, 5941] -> 0.247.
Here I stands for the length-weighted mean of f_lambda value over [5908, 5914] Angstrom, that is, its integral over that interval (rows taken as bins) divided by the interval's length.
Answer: 12.3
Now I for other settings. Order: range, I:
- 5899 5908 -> 12.3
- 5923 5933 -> 12.5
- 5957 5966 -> 12.3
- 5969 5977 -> 12.0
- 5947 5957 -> 12.5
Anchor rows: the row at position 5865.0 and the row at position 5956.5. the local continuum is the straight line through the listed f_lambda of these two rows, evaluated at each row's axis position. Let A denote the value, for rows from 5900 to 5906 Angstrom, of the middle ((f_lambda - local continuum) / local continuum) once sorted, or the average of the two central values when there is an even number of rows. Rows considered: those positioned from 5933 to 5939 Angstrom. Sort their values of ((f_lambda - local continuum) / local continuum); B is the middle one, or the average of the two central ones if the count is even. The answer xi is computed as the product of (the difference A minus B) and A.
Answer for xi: 0.0000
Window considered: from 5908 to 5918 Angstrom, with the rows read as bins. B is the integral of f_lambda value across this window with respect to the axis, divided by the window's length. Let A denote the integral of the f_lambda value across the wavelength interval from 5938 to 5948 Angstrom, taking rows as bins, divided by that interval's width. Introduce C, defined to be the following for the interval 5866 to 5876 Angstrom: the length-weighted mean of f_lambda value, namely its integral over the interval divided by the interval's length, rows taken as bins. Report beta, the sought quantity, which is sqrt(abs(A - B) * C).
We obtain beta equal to 1.83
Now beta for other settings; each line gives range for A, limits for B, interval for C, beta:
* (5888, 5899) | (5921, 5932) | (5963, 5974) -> 3.51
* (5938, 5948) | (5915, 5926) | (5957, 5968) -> 1.45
